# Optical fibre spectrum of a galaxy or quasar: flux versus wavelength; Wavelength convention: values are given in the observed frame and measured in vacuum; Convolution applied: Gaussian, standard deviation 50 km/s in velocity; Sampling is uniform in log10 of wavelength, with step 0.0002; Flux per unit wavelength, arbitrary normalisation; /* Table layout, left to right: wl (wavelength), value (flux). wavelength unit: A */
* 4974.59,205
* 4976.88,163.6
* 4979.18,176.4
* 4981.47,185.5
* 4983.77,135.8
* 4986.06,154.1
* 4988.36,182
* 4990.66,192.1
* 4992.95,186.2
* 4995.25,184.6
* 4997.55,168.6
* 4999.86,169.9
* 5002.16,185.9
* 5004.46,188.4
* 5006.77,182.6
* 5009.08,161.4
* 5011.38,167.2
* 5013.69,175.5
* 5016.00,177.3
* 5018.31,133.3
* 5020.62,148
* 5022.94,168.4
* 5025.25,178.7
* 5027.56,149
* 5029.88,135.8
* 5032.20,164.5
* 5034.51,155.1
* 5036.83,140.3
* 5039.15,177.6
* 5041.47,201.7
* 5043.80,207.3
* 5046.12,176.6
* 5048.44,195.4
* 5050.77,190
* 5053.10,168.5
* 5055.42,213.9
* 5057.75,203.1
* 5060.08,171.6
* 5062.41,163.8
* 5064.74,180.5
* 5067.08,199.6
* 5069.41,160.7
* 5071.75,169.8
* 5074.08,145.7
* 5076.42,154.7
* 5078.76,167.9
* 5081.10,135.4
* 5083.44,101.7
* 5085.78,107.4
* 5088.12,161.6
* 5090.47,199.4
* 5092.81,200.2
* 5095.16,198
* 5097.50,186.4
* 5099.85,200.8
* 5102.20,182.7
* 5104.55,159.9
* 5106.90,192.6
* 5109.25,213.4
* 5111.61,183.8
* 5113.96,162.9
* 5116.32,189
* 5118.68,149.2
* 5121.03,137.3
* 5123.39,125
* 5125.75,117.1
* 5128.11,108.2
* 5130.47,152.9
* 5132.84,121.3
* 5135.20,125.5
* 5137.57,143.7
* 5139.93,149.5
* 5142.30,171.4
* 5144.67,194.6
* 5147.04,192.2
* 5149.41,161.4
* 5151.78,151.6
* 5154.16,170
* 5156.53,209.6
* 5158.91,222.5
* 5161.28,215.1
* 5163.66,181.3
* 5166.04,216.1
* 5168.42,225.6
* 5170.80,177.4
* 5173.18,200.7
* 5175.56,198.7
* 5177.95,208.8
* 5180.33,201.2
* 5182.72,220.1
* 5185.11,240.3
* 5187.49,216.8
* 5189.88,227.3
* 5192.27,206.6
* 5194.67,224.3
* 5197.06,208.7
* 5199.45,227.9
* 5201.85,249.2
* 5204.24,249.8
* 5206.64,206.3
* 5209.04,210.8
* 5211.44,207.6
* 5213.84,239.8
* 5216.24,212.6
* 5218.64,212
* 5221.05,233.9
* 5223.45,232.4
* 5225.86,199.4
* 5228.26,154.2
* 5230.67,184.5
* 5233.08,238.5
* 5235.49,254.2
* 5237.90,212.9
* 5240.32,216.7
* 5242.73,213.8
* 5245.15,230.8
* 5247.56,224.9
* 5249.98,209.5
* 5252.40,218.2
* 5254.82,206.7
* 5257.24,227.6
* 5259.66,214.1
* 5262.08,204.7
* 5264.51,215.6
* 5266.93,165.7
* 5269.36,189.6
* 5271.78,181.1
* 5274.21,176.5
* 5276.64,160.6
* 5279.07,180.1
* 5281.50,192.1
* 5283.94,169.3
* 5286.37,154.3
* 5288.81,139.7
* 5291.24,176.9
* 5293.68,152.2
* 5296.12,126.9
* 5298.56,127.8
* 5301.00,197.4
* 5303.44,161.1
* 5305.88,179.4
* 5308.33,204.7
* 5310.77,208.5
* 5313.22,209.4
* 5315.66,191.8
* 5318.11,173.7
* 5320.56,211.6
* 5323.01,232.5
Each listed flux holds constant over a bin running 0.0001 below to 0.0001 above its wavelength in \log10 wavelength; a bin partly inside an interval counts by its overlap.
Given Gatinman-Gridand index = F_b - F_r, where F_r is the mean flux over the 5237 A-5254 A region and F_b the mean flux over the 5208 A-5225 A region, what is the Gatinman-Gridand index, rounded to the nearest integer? 3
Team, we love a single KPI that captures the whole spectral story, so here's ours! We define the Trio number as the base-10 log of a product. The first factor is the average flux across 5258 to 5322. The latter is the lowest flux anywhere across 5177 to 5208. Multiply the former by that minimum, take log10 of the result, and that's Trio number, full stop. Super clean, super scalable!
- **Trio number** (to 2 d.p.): 4.56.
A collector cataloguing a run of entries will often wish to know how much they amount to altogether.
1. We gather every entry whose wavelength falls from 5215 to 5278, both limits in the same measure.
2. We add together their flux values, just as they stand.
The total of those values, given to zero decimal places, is 5391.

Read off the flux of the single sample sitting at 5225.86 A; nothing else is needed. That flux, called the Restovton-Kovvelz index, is 199.4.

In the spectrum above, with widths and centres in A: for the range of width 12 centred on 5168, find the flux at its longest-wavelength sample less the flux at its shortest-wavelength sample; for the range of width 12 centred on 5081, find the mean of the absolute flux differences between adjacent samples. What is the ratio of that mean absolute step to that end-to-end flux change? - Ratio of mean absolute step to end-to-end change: 1.1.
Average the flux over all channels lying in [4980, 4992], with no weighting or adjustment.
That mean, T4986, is 170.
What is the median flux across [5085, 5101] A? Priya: 198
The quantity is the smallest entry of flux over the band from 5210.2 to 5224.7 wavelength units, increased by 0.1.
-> 208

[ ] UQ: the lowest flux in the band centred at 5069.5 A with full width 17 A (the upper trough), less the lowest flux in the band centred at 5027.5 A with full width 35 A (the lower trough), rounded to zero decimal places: 12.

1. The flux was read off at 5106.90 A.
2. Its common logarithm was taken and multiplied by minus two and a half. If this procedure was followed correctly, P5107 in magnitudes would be -5.71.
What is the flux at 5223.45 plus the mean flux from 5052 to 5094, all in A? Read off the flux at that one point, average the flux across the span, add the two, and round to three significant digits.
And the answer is 399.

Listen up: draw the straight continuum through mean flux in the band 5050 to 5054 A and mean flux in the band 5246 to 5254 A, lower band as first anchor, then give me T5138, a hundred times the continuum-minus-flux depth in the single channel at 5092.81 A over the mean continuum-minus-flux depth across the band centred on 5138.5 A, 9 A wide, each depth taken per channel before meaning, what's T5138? -27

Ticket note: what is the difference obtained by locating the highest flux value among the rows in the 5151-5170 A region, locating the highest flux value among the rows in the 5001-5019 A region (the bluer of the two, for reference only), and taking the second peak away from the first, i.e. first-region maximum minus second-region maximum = 37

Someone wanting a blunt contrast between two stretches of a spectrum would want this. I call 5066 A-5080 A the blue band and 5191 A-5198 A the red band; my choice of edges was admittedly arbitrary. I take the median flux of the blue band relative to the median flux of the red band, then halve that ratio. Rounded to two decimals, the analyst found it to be 0.39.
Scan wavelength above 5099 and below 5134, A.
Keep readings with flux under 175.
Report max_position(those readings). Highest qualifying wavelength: 5132.84 A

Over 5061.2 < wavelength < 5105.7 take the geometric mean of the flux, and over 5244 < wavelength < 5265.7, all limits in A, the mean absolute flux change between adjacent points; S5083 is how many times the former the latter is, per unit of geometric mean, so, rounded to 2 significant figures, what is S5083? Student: 0.073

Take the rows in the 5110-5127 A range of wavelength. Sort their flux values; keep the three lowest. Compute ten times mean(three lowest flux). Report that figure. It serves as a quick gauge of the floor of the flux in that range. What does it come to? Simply 1265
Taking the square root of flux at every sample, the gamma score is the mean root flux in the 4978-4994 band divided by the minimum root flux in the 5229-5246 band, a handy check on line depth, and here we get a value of 0.97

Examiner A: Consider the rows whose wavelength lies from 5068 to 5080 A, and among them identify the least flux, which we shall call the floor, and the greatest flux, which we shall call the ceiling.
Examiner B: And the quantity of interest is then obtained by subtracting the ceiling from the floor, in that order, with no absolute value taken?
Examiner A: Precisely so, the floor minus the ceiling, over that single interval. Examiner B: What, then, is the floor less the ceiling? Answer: -24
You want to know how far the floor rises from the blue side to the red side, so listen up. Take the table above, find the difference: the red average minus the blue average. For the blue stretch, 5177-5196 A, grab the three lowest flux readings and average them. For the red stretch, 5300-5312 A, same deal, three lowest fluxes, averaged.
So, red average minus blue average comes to -26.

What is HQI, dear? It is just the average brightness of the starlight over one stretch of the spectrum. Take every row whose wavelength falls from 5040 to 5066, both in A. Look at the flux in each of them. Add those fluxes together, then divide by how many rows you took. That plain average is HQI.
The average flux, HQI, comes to 188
